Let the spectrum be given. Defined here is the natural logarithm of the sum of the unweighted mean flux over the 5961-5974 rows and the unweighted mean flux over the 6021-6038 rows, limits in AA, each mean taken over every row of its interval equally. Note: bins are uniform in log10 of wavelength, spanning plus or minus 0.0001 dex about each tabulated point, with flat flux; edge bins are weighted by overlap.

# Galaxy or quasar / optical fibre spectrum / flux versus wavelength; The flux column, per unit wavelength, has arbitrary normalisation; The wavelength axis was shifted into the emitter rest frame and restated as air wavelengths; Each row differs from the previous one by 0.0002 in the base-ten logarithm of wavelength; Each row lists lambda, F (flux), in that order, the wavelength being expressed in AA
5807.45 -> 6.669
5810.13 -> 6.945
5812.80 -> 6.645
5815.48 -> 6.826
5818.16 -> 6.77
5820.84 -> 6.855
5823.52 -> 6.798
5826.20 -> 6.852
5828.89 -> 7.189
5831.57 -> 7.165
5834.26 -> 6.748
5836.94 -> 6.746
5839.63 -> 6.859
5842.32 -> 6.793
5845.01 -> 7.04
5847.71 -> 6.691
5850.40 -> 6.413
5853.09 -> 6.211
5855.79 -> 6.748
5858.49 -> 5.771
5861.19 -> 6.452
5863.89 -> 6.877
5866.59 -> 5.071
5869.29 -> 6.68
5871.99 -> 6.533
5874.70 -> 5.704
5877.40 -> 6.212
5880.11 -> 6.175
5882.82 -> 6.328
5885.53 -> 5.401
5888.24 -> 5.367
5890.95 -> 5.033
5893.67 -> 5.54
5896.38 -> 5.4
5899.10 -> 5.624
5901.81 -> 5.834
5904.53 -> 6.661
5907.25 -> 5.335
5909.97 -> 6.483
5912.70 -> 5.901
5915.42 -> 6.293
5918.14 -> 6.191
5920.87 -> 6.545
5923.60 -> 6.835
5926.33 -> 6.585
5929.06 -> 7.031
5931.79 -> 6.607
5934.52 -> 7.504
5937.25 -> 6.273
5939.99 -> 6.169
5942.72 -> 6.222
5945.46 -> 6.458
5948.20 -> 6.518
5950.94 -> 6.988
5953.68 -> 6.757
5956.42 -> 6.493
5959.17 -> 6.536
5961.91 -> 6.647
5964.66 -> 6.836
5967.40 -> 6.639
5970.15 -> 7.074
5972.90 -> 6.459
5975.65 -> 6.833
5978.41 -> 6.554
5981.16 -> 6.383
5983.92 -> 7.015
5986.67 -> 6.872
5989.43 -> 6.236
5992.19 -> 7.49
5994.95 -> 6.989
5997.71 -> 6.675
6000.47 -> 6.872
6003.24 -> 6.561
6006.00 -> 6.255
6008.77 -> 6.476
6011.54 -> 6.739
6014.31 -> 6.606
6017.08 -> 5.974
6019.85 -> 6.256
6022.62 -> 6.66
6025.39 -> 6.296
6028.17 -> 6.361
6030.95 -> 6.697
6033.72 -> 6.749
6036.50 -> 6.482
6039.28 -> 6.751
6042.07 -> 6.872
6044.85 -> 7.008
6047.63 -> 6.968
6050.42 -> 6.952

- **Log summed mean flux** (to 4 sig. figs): 2.586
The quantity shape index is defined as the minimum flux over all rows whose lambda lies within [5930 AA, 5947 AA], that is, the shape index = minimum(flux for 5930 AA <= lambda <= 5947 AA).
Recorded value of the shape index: 6.169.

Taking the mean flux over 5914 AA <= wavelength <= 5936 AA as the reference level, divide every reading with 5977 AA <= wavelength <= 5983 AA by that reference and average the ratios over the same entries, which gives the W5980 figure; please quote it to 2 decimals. 0.97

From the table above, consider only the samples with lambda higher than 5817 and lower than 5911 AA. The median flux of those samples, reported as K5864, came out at 6.5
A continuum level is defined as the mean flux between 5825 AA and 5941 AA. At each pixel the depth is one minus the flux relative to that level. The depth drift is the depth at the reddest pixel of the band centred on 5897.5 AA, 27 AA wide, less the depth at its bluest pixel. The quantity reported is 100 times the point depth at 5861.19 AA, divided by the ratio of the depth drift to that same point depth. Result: 0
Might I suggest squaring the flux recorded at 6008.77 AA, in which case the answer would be 41.9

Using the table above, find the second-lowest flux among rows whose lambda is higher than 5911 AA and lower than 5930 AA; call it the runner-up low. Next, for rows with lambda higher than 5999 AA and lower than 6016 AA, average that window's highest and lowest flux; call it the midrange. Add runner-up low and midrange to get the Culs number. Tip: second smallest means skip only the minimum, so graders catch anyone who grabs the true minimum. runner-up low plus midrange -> 12.8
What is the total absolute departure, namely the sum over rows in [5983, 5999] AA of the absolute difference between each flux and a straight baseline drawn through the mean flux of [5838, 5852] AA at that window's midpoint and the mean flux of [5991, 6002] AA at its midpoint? 1.7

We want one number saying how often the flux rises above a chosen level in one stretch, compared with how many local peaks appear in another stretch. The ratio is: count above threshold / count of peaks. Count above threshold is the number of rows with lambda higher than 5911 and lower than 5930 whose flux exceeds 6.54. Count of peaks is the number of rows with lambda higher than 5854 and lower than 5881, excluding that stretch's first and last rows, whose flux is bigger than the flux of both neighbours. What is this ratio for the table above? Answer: 1.3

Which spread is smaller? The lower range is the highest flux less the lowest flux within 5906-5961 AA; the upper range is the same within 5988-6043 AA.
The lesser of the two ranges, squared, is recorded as 2.30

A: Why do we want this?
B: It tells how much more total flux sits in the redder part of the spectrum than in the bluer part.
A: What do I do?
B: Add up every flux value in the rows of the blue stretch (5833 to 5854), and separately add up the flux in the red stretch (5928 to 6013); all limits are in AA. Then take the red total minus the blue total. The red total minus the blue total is 154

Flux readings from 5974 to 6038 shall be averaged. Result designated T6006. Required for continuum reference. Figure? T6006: 6.61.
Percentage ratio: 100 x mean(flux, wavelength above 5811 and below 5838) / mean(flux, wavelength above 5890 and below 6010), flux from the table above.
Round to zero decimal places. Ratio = 106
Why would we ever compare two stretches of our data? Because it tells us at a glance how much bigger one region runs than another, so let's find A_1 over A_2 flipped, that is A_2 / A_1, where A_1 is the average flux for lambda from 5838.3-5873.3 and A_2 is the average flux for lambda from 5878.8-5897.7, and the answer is 0.87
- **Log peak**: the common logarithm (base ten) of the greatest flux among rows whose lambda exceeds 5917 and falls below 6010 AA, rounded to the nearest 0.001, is 0.875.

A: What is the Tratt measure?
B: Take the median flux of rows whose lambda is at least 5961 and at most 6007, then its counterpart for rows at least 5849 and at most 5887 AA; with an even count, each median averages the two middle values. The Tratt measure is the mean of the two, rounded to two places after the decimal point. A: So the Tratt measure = 6.47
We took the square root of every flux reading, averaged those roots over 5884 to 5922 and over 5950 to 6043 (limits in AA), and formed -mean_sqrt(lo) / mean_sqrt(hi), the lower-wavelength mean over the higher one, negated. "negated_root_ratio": -0.94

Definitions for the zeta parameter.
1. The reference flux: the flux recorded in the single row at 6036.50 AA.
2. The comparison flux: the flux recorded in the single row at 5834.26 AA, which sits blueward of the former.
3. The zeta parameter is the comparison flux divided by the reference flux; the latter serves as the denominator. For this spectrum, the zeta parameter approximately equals 1.04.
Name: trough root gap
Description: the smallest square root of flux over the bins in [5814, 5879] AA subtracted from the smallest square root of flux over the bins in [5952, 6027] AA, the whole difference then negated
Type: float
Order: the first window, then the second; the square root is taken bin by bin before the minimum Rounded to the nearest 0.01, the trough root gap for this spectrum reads -0.19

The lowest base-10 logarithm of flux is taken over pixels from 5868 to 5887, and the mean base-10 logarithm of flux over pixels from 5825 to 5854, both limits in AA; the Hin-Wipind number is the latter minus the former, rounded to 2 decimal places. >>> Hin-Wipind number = 0.10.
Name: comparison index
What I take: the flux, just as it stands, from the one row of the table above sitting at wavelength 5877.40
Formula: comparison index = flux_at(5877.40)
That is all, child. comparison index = 6.212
